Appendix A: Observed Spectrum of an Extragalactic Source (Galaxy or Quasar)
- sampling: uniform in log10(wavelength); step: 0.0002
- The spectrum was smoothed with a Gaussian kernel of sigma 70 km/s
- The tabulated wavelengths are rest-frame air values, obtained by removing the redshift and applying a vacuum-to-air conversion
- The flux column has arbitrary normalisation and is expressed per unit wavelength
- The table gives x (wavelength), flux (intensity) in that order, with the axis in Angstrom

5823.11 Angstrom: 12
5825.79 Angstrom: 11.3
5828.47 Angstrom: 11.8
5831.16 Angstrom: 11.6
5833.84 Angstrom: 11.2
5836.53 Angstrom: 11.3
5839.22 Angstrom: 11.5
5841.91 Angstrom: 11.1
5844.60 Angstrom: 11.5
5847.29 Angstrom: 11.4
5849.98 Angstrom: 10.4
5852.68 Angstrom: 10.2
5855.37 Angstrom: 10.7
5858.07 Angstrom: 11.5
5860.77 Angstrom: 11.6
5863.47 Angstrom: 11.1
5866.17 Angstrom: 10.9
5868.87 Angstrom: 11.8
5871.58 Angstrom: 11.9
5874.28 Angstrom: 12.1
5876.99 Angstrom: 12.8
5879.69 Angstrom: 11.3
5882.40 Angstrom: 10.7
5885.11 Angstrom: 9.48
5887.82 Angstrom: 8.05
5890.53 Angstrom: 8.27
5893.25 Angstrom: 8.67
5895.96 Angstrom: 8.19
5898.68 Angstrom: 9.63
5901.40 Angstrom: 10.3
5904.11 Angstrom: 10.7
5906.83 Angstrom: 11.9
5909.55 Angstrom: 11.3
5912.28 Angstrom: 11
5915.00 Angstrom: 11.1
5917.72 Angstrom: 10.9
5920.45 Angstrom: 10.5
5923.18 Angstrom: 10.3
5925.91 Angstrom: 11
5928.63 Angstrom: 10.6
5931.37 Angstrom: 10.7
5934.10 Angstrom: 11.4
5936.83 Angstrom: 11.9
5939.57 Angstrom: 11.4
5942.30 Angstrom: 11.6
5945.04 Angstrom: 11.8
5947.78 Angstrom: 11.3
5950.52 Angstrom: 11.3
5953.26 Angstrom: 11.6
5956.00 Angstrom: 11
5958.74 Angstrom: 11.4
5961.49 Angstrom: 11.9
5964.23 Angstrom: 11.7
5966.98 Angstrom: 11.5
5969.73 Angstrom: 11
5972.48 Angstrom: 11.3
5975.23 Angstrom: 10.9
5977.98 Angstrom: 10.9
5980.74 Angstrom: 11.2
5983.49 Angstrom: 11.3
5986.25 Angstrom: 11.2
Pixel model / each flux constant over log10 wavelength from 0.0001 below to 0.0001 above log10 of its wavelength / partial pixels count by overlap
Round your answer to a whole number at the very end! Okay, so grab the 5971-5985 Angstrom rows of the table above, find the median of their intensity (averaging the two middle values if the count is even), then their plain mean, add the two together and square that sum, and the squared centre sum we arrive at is 498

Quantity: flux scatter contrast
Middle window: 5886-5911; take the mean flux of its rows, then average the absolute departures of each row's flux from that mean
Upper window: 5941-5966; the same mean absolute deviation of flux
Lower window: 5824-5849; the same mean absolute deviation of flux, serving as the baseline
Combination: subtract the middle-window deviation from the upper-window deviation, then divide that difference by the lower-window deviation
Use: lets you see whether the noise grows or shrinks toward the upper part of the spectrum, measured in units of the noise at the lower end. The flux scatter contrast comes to -5.9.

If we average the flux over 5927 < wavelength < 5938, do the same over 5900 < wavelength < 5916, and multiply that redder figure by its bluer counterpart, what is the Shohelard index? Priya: 123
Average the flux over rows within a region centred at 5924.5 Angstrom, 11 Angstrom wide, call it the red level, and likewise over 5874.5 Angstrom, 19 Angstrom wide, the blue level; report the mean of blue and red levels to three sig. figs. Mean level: 11.1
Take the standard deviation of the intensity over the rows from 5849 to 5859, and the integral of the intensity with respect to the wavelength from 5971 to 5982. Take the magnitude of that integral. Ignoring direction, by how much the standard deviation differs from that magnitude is 121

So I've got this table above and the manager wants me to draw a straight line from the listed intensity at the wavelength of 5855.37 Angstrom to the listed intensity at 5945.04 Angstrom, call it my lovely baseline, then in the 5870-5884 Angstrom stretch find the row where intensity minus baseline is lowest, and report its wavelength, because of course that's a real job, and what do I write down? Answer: 5882.40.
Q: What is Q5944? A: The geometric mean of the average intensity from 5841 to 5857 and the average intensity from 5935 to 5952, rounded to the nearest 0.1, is 11.2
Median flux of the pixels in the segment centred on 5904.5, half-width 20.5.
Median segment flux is 10.30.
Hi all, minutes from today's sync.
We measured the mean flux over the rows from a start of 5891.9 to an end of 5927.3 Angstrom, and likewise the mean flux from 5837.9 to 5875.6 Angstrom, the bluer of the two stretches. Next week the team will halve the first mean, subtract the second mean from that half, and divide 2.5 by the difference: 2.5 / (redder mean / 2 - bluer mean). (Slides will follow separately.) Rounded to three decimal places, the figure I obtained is -0.413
